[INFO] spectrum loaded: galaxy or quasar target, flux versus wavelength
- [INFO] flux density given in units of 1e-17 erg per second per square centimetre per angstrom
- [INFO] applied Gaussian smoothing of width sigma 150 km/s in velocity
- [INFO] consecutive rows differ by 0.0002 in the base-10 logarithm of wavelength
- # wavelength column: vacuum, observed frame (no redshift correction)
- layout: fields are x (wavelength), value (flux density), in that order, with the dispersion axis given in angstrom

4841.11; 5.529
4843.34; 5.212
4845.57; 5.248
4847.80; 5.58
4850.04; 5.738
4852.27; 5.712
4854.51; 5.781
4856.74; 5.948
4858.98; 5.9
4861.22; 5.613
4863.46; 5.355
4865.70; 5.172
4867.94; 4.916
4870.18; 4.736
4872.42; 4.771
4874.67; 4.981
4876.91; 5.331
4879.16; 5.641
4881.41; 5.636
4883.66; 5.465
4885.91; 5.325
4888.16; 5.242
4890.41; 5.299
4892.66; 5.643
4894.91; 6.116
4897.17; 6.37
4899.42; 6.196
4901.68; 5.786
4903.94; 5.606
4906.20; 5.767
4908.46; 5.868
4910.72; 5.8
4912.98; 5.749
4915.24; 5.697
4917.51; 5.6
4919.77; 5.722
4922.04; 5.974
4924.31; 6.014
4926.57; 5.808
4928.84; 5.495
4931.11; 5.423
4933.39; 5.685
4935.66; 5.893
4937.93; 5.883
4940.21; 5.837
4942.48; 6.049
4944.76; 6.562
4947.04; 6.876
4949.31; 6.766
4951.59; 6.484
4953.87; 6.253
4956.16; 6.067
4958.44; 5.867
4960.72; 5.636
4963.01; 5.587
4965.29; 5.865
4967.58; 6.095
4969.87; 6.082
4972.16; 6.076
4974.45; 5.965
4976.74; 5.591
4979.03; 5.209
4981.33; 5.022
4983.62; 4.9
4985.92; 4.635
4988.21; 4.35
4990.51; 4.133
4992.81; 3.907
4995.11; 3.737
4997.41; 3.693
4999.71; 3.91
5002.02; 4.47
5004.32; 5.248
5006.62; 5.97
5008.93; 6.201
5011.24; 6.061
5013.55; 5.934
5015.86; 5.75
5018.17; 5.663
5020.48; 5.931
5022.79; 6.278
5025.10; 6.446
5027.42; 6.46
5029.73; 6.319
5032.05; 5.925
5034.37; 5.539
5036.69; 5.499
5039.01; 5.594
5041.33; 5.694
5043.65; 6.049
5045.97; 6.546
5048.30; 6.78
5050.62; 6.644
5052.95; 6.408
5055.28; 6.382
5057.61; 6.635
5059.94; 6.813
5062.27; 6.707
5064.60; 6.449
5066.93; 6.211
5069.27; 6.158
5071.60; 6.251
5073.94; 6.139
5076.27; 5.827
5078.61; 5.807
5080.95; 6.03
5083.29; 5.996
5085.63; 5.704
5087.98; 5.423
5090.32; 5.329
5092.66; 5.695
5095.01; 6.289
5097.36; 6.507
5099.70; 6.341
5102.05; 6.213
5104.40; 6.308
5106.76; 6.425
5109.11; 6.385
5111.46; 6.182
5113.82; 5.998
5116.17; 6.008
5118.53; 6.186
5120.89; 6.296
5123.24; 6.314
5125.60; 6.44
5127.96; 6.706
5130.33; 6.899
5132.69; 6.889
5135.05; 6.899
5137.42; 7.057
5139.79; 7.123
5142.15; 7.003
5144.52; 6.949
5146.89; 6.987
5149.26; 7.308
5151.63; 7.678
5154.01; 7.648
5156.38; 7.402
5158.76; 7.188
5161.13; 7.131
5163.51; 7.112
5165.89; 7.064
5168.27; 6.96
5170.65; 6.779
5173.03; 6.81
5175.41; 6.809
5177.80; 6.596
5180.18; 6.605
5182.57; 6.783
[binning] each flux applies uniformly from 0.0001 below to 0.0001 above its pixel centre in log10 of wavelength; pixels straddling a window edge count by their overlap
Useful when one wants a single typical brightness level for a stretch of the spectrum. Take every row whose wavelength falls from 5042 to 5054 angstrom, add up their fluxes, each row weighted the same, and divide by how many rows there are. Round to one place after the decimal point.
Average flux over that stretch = 6.5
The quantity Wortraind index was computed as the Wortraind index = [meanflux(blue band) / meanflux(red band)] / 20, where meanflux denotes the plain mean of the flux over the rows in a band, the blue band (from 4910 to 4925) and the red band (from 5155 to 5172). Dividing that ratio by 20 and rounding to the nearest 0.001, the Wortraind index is 0.041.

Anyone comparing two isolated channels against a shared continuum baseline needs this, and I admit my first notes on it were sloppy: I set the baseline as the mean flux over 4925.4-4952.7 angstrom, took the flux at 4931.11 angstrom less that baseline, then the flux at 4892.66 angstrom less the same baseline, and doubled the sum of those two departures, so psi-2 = -2.1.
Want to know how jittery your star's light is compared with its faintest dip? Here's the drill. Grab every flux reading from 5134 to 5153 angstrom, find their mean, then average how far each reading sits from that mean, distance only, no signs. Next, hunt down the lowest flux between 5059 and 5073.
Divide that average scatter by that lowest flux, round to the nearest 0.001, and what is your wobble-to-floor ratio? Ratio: 0.030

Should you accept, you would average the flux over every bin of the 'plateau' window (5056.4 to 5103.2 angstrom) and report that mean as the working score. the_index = 6.13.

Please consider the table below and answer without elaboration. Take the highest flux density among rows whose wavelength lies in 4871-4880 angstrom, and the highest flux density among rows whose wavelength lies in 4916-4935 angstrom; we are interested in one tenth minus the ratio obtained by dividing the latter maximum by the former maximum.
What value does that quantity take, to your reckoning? -0.97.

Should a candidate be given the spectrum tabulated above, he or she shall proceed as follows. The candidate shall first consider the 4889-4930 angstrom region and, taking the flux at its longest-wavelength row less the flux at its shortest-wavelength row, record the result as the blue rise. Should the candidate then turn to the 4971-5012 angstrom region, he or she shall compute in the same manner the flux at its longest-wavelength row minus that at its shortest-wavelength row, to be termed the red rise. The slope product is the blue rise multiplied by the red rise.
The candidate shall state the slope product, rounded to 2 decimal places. 0.00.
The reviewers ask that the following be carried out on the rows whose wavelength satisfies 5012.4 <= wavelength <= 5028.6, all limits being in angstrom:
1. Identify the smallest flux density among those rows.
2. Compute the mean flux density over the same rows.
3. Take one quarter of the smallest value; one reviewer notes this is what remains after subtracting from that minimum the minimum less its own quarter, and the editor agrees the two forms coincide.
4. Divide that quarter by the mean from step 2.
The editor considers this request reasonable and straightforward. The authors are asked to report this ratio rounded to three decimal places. 0.233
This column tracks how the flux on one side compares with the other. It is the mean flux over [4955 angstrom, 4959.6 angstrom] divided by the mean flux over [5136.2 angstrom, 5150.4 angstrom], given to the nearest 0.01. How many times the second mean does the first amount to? 0.84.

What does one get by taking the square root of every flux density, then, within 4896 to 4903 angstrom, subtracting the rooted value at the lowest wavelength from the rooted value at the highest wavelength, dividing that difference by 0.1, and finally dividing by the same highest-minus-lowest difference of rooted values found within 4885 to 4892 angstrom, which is 210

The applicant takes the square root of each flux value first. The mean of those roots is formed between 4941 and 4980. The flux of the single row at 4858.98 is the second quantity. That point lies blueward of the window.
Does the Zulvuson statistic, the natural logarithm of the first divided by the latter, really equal -0.87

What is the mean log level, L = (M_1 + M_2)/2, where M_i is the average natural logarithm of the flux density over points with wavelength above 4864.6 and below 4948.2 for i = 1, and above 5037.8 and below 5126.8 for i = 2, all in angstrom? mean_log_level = 1.78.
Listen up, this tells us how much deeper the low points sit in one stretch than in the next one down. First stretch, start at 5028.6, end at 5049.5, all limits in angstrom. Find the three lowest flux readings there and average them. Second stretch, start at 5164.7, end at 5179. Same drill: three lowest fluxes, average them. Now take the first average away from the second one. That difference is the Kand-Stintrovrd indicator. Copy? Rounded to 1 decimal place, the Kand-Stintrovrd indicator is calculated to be 1.2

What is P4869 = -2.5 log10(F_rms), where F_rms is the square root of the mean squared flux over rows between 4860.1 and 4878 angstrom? -1.8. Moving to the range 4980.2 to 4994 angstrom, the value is -1.6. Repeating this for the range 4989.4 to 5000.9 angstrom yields -1.5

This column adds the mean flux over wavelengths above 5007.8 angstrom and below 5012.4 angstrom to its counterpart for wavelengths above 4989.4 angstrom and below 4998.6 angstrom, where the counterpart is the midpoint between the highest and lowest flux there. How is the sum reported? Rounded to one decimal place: 10.0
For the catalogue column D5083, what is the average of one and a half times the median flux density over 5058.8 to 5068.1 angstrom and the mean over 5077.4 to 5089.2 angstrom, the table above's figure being 7.8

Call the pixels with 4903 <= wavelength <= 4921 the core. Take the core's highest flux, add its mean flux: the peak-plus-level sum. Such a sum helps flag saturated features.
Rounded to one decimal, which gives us 11.6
